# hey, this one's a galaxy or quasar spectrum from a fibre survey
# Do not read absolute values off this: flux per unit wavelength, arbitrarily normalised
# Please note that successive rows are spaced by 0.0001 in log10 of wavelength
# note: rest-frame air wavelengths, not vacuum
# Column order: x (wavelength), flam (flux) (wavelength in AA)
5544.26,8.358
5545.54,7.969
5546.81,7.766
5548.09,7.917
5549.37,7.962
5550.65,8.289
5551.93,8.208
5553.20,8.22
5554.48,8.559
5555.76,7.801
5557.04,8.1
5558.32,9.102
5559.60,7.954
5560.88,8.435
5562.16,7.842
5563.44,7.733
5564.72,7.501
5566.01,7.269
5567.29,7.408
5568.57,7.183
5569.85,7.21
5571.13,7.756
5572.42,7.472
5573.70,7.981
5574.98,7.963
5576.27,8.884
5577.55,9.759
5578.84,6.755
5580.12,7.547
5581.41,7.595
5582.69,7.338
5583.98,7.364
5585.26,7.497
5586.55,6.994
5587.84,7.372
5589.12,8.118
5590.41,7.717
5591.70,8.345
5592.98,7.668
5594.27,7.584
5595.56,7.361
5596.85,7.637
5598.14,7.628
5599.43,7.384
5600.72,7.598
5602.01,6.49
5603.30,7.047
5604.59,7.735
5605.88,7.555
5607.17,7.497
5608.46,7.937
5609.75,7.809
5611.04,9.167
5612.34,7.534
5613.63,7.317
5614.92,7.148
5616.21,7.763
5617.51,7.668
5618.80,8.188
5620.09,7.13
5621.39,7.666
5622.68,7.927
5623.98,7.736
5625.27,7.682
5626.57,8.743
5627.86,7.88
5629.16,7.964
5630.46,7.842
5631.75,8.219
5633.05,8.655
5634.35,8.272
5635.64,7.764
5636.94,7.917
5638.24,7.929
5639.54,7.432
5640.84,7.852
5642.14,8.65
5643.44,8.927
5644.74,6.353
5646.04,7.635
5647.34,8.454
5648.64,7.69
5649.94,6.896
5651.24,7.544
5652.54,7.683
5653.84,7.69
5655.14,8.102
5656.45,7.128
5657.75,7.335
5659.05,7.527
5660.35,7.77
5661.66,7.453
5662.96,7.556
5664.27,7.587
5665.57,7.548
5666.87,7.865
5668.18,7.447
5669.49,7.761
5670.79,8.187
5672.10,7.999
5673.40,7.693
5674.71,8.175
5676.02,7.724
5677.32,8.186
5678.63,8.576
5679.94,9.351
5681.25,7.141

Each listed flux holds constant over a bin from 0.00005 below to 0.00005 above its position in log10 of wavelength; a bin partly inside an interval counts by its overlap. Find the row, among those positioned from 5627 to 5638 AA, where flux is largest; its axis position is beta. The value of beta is 5633.05 AA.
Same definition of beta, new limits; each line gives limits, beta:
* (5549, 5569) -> 5558.32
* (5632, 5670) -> 5643.44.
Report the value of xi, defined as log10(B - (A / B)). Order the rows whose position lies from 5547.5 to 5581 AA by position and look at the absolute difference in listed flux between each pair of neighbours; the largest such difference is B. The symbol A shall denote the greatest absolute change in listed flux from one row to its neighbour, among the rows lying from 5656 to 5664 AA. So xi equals 0.5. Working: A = 0.3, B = 3.00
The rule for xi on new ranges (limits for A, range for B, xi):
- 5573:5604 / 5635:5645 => 0.1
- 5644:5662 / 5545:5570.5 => -1.5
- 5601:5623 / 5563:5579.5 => 0.4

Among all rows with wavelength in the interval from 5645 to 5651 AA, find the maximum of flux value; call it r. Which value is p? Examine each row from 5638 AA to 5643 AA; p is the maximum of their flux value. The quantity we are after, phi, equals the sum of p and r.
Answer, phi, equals 17.1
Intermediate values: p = 8.65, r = 8.454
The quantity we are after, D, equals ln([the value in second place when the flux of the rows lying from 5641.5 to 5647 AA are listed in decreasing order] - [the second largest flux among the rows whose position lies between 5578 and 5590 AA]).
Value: 0.1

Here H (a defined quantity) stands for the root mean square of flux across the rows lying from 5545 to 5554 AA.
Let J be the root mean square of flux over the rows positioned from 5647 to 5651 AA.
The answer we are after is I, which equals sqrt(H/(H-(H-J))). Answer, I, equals 1.02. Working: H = 8.05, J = 7.71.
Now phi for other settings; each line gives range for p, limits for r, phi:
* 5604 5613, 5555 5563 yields 18.3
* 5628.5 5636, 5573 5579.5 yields 18.4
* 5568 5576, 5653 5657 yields 16.1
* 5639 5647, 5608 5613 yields 18.1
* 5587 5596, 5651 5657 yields 16.4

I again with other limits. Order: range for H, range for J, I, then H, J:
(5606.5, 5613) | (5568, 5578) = 1.00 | 8.01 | 8.07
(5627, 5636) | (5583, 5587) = 1.05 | 8.09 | 7.29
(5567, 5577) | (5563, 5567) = 1.02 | 7.75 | 7.50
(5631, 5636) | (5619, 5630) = 1.02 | 8.23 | 7.85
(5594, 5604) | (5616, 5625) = 0.98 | 7.35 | 7.73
